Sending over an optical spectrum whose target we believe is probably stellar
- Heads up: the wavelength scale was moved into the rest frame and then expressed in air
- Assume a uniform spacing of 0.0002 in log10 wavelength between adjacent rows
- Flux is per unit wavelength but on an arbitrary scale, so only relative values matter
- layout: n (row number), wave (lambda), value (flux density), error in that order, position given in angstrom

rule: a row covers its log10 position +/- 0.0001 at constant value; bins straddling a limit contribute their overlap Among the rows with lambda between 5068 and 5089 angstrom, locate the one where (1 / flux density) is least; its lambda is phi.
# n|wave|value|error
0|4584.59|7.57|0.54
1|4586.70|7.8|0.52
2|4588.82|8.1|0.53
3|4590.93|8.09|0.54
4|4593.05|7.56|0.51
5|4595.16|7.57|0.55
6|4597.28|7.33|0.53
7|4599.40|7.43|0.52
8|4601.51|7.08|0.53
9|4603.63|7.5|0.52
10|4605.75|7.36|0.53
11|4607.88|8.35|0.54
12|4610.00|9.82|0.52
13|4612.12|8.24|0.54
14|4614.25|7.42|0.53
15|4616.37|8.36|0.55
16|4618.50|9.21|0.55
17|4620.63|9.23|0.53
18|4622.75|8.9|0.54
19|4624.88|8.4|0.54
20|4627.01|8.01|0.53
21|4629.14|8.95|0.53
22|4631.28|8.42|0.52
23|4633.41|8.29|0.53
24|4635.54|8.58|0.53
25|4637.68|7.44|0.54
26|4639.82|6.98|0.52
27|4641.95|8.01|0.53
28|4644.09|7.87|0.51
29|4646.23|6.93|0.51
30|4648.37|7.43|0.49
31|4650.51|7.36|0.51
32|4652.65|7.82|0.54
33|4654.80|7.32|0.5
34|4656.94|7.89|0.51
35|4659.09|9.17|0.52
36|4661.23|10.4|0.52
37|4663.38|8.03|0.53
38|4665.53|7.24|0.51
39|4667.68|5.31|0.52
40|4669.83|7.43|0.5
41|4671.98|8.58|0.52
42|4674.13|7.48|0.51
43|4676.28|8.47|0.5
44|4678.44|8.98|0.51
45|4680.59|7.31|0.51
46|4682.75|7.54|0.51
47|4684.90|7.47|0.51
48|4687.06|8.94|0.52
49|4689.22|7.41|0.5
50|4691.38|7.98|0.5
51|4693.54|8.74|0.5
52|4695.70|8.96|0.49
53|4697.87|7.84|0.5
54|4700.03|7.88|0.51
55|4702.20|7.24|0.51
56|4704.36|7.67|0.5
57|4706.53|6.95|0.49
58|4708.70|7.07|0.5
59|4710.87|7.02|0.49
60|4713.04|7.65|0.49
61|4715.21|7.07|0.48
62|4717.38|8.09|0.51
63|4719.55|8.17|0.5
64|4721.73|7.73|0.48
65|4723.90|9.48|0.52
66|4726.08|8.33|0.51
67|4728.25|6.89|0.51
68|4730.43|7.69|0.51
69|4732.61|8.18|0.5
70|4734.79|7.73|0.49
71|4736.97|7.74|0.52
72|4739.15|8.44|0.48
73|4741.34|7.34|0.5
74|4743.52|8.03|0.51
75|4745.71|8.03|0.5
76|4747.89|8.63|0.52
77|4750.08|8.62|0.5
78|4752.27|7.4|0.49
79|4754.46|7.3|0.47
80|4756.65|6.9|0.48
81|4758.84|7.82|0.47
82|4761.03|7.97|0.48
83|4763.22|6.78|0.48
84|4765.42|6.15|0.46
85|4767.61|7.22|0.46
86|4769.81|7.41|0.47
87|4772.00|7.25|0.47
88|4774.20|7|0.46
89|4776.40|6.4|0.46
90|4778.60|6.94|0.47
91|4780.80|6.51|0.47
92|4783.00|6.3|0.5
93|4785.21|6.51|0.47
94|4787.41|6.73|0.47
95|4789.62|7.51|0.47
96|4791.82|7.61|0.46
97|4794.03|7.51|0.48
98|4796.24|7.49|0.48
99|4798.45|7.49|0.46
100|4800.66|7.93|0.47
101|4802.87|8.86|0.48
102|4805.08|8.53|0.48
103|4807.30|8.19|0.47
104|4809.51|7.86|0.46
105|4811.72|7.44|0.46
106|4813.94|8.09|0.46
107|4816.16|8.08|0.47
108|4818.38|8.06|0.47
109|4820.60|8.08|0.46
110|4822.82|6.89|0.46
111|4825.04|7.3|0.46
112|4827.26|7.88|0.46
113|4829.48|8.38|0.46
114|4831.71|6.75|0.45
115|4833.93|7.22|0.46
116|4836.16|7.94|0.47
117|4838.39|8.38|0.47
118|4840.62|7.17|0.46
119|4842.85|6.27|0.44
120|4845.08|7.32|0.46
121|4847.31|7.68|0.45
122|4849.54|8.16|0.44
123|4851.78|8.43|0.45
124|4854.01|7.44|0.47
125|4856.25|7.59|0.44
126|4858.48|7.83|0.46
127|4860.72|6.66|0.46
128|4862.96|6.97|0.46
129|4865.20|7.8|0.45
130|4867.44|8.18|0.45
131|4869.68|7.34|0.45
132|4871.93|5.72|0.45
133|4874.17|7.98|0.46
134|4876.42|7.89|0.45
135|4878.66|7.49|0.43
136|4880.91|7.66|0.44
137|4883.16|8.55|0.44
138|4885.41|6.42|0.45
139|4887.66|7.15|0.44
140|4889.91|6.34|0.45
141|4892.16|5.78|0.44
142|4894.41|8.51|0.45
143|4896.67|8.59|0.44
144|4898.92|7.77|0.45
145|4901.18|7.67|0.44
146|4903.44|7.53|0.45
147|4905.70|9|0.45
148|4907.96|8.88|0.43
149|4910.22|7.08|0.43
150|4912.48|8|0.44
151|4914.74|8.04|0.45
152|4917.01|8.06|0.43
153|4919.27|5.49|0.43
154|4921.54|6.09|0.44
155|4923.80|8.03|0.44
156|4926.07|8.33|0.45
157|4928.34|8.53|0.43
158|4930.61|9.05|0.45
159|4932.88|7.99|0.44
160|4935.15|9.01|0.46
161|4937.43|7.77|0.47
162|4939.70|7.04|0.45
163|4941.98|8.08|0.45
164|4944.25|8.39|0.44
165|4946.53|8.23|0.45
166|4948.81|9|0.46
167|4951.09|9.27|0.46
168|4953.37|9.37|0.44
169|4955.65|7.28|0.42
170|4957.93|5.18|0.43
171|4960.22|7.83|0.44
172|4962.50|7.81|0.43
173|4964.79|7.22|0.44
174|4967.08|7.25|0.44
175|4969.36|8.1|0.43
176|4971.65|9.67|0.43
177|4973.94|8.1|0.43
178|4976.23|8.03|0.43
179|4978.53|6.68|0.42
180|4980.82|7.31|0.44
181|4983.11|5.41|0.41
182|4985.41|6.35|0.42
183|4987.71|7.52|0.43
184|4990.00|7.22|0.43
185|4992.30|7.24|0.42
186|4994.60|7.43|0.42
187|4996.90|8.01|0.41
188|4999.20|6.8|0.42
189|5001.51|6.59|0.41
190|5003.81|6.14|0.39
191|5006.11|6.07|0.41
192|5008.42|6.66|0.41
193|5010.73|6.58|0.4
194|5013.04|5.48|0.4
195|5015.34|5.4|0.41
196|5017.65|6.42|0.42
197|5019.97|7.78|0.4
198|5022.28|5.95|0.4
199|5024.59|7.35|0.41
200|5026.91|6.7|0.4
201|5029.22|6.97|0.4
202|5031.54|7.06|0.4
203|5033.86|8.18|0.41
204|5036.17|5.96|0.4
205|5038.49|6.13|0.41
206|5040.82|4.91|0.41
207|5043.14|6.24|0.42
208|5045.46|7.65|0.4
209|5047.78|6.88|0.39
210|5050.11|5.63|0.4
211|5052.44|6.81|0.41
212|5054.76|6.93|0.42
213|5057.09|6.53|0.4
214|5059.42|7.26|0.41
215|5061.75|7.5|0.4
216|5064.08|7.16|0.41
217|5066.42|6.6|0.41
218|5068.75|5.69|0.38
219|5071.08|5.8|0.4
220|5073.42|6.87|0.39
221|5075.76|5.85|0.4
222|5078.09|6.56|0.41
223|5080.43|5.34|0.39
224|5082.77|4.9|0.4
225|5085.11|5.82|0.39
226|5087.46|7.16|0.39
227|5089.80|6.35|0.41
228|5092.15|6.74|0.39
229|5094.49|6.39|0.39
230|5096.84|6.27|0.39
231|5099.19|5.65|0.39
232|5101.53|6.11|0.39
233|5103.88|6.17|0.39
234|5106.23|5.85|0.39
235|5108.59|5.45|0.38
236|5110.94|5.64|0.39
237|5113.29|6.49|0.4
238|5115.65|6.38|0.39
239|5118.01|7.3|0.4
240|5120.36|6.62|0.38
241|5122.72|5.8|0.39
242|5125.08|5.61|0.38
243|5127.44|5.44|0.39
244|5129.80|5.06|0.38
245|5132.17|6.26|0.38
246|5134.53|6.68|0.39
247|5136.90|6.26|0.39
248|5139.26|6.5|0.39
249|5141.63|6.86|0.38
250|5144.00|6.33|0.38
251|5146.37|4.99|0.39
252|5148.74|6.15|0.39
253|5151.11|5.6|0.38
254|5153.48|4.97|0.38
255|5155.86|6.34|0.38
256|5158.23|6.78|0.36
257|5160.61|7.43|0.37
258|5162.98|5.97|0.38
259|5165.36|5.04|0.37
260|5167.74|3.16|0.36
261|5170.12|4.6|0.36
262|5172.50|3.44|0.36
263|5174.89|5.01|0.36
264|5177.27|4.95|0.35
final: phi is 5087.46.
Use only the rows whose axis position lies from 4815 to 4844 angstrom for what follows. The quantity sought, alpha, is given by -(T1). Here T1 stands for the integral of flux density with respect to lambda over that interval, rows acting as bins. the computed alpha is -219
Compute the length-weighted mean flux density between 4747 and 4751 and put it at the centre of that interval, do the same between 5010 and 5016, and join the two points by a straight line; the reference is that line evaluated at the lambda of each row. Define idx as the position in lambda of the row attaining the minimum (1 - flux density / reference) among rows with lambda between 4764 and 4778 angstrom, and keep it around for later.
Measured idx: 4769.81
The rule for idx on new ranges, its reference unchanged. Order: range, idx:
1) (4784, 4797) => 4791.82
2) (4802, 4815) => 4802.87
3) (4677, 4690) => 4687.06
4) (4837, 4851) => 4838.39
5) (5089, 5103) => 5092.15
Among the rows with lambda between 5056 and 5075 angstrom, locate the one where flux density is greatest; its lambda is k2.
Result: 5061.75 angstrom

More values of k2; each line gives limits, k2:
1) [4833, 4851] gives 4838.39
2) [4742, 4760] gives 4747.89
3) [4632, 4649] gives 4635.54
